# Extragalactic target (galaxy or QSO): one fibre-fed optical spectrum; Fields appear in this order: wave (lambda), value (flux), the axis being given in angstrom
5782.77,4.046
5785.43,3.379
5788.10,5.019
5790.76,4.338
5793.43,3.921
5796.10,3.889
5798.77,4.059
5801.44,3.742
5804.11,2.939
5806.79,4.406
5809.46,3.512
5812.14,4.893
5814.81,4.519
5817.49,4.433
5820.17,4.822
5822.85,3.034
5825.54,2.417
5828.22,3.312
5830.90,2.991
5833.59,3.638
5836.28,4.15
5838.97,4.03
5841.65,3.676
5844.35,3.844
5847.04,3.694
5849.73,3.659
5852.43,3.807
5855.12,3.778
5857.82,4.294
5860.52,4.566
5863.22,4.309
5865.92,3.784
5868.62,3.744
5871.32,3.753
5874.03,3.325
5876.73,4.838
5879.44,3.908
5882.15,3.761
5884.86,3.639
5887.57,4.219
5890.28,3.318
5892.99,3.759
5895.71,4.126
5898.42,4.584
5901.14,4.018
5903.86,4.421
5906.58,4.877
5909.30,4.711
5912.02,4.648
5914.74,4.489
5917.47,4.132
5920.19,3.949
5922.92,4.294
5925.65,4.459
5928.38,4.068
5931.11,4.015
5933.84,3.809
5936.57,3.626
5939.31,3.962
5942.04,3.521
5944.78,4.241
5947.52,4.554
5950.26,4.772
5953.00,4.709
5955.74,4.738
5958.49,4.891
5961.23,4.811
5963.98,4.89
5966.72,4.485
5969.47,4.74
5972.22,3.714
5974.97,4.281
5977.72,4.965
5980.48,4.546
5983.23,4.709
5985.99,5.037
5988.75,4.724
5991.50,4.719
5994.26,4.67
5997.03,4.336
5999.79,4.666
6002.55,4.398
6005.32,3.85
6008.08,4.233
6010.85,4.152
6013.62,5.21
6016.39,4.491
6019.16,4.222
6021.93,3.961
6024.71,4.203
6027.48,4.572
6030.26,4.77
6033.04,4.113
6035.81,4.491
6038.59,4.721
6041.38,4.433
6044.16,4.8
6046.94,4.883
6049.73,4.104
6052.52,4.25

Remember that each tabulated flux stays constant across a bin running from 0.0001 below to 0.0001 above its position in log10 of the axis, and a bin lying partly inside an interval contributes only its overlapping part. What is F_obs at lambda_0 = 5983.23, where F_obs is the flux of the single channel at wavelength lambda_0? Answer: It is 4.709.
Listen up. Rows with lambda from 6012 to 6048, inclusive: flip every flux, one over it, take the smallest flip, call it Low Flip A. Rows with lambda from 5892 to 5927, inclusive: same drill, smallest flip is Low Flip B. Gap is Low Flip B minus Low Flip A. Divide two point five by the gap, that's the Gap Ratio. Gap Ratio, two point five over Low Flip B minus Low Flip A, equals 191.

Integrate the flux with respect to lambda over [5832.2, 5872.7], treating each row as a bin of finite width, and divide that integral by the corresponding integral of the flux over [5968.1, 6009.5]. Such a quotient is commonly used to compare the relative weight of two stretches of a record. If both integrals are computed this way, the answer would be 0.85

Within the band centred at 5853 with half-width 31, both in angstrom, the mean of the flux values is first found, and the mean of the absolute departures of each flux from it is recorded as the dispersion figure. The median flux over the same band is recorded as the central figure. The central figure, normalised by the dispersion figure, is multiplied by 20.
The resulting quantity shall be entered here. 214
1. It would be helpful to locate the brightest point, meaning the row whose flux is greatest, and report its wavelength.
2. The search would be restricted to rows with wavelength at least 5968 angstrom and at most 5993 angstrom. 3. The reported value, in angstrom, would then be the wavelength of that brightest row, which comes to 5985.99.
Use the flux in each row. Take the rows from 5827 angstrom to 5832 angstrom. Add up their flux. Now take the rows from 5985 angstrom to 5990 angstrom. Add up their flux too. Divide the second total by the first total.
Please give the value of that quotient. 1.5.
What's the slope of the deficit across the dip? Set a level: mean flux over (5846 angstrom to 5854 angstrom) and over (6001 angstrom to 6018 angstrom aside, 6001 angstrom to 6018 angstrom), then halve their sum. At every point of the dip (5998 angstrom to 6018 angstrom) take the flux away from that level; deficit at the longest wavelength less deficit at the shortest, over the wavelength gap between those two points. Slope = 0.01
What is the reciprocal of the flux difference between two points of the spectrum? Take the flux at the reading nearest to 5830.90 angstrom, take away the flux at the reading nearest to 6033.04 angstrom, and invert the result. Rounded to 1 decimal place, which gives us -0.9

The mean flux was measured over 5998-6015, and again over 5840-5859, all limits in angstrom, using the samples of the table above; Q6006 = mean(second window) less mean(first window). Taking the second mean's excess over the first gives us -0.60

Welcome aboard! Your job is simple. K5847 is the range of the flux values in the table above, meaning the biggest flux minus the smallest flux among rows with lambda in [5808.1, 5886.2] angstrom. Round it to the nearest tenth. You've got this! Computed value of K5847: 2.5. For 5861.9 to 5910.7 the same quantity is 1.6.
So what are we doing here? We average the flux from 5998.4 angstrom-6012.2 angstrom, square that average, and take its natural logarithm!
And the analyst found 2.90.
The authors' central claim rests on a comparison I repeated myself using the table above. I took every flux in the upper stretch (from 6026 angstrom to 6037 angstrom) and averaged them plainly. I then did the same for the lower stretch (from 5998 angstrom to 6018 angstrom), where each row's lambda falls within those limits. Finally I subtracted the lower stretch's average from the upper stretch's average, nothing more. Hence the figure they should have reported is 0.06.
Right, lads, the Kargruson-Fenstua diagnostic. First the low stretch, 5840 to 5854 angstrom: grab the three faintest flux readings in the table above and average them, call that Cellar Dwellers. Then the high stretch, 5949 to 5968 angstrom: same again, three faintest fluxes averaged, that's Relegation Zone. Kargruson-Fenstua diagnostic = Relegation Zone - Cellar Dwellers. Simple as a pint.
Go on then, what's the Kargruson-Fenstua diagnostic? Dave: 1.0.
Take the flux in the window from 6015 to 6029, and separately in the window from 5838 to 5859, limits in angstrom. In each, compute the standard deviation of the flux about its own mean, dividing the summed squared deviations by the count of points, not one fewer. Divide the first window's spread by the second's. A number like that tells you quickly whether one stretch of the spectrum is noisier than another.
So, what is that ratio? 1.08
